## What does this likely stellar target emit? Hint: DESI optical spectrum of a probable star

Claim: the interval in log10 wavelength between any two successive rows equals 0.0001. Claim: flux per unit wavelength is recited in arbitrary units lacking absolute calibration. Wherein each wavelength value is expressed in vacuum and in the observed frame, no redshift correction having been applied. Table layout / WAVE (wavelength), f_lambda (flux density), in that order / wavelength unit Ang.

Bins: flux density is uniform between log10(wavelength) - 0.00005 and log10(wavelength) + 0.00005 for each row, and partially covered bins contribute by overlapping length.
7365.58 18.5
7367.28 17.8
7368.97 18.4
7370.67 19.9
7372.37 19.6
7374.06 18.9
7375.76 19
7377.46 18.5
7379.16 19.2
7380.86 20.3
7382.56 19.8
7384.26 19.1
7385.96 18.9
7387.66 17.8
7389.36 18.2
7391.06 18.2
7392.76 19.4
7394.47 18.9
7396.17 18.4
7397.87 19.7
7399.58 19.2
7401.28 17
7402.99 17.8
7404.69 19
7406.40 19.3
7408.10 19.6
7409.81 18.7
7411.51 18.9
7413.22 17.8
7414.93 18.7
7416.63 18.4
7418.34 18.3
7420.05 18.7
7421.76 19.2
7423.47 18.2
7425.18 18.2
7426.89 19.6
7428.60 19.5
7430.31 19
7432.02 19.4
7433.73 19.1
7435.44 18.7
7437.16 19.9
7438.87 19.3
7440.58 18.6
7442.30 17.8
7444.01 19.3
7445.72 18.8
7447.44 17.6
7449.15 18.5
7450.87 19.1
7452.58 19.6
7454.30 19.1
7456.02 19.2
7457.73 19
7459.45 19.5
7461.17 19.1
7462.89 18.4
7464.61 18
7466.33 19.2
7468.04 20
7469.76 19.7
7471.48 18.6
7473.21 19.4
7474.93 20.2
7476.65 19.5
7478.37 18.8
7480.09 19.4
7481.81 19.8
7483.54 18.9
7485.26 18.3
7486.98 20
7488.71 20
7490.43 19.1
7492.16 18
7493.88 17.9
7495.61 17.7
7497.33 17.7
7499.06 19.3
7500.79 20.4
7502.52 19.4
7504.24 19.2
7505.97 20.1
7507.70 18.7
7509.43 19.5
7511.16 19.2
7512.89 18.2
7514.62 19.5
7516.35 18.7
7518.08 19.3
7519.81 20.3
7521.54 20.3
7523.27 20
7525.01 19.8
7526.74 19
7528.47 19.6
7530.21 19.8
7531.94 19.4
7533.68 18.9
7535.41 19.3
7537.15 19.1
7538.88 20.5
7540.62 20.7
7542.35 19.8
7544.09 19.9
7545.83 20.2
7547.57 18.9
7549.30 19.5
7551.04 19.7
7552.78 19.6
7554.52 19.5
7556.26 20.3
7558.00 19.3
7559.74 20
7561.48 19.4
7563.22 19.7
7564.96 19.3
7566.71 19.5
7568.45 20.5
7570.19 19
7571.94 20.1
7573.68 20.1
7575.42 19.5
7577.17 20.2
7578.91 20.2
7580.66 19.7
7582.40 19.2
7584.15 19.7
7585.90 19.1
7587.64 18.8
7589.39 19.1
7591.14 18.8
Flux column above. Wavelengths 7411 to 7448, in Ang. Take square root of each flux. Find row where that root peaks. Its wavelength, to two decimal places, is 7437.16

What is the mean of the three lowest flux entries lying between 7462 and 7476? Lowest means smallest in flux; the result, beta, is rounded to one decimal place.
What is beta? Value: 18.3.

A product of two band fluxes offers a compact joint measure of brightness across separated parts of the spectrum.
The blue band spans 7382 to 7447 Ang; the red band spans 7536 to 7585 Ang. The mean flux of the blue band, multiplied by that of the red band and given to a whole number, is 371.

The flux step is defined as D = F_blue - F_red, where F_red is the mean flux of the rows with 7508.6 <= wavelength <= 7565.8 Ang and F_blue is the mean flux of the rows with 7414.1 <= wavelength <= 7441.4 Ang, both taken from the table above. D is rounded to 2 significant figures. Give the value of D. -0.66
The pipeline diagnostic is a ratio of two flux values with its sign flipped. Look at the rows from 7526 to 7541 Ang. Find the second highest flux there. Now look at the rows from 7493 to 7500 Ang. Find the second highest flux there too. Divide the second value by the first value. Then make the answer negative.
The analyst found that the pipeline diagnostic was -0.87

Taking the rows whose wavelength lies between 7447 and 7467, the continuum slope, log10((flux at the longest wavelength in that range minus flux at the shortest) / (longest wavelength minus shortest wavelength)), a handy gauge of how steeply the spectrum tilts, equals -1.1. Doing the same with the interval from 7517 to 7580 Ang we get -1.8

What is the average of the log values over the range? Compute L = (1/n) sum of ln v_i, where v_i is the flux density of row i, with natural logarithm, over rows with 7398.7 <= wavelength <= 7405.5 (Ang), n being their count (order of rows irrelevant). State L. 2.90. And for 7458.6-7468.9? 2.95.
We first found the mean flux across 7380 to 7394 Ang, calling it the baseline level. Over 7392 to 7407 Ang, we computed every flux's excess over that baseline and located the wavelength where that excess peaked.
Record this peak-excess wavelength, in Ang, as 7397.87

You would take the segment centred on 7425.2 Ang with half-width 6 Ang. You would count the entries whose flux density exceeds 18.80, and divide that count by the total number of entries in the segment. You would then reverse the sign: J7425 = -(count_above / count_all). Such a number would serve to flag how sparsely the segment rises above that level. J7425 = -0.57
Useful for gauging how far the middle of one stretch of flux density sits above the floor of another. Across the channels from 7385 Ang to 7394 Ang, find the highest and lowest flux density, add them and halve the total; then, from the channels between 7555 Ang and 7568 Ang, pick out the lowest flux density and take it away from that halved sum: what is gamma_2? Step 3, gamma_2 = -0.7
